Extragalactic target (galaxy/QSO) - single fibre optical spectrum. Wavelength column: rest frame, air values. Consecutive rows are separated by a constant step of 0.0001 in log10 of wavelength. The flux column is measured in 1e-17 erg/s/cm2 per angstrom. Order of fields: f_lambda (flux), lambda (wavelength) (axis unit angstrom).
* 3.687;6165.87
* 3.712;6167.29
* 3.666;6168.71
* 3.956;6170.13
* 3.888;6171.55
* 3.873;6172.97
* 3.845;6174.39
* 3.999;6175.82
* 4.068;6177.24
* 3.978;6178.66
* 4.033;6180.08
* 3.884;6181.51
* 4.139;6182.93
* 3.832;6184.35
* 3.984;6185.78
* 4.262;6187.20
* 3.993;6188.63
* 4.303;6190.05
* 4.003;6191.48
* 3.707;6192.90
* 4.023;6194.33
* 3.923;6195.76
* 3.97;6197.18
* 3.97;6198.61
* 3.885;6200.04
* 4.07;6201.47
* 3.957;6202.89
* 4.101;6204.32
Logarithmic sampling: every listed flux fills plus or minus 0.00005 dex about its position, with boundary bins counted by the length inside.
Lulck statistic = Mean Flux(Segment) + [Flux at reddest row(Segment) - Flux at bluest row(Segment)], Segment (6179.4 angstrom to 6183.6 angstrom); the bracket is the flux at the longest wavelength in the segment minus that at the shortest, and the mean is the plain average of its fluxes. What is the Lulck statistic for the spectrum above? 4.12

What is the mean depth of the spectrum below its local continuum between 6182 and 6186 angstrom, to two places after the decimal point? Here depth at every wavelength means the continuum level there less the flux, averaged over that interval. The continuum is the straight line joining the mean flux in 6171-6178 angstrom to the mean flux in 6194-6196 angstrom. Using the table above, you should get -0.03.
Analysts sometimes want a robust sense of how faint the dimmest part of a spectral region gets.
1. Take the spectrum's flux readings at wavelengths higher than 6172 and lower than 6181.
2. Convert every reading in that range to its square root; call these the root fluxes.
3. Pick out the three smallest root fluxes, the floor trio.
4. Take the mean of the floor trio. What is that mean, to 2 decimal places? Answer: 1.97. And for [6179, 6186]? 1.97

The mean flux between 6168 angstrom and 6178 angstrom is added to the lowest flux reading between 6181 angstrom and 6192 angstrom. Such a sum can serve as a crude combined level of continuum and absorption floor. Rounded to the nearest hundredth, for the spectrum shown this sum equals 7.73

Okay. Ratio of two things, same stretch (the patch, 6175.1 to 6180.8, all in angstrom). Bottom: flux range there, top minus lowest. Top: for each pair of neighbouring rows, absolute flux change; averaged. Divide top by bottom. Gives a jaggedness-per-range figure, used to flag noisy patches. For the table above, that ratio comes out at 0.79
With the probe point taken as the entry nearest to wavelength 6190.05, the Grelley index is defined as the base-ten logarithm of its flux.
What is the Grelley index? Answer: 0.63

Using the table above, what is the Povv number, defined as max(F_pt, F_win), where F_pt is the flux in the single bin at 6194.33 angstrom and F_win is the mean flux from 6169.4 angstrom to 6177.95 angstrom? 4.02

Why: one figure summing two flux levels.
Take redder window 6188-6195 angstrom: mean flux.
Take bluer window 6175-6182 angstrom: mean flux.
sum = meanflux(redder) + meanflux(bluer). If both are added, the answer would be 8.00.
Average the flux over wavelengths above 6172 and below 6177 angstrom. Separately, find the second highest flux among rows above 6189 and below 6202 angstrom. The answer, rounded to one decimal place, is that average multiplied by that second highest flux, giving 15.9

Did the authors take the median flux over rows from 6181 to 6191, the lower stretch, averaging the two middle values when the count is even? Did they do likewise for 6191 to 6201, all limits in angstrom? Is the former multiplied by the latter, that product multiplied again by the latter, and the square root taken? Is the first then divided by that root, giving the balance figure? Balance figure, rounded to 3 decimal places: 0.503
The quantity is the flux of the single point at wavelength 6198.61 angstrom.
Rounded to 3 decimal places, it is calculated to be 3.970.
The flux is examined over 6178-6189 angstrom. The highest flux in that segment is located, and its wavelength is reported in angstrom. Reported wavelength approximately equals 6187.20 angstrom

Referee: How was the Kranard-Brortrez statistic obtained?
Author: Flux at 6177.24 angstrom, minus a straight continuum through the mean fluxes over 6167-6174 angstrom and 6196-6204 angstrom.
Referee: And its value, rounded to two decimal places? 0.21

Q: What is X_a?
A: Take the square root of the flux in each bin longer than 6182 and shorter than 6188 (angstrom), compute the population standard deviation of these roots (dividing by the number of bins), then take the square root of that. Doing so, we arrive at 0.201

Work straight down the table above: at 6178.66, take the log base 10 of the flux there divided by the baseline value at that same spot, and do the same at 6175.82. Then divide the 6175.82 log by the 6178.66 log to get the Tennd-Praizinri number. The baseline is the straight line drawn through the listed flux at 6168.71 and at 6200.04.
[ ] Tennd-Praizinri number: 1.2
